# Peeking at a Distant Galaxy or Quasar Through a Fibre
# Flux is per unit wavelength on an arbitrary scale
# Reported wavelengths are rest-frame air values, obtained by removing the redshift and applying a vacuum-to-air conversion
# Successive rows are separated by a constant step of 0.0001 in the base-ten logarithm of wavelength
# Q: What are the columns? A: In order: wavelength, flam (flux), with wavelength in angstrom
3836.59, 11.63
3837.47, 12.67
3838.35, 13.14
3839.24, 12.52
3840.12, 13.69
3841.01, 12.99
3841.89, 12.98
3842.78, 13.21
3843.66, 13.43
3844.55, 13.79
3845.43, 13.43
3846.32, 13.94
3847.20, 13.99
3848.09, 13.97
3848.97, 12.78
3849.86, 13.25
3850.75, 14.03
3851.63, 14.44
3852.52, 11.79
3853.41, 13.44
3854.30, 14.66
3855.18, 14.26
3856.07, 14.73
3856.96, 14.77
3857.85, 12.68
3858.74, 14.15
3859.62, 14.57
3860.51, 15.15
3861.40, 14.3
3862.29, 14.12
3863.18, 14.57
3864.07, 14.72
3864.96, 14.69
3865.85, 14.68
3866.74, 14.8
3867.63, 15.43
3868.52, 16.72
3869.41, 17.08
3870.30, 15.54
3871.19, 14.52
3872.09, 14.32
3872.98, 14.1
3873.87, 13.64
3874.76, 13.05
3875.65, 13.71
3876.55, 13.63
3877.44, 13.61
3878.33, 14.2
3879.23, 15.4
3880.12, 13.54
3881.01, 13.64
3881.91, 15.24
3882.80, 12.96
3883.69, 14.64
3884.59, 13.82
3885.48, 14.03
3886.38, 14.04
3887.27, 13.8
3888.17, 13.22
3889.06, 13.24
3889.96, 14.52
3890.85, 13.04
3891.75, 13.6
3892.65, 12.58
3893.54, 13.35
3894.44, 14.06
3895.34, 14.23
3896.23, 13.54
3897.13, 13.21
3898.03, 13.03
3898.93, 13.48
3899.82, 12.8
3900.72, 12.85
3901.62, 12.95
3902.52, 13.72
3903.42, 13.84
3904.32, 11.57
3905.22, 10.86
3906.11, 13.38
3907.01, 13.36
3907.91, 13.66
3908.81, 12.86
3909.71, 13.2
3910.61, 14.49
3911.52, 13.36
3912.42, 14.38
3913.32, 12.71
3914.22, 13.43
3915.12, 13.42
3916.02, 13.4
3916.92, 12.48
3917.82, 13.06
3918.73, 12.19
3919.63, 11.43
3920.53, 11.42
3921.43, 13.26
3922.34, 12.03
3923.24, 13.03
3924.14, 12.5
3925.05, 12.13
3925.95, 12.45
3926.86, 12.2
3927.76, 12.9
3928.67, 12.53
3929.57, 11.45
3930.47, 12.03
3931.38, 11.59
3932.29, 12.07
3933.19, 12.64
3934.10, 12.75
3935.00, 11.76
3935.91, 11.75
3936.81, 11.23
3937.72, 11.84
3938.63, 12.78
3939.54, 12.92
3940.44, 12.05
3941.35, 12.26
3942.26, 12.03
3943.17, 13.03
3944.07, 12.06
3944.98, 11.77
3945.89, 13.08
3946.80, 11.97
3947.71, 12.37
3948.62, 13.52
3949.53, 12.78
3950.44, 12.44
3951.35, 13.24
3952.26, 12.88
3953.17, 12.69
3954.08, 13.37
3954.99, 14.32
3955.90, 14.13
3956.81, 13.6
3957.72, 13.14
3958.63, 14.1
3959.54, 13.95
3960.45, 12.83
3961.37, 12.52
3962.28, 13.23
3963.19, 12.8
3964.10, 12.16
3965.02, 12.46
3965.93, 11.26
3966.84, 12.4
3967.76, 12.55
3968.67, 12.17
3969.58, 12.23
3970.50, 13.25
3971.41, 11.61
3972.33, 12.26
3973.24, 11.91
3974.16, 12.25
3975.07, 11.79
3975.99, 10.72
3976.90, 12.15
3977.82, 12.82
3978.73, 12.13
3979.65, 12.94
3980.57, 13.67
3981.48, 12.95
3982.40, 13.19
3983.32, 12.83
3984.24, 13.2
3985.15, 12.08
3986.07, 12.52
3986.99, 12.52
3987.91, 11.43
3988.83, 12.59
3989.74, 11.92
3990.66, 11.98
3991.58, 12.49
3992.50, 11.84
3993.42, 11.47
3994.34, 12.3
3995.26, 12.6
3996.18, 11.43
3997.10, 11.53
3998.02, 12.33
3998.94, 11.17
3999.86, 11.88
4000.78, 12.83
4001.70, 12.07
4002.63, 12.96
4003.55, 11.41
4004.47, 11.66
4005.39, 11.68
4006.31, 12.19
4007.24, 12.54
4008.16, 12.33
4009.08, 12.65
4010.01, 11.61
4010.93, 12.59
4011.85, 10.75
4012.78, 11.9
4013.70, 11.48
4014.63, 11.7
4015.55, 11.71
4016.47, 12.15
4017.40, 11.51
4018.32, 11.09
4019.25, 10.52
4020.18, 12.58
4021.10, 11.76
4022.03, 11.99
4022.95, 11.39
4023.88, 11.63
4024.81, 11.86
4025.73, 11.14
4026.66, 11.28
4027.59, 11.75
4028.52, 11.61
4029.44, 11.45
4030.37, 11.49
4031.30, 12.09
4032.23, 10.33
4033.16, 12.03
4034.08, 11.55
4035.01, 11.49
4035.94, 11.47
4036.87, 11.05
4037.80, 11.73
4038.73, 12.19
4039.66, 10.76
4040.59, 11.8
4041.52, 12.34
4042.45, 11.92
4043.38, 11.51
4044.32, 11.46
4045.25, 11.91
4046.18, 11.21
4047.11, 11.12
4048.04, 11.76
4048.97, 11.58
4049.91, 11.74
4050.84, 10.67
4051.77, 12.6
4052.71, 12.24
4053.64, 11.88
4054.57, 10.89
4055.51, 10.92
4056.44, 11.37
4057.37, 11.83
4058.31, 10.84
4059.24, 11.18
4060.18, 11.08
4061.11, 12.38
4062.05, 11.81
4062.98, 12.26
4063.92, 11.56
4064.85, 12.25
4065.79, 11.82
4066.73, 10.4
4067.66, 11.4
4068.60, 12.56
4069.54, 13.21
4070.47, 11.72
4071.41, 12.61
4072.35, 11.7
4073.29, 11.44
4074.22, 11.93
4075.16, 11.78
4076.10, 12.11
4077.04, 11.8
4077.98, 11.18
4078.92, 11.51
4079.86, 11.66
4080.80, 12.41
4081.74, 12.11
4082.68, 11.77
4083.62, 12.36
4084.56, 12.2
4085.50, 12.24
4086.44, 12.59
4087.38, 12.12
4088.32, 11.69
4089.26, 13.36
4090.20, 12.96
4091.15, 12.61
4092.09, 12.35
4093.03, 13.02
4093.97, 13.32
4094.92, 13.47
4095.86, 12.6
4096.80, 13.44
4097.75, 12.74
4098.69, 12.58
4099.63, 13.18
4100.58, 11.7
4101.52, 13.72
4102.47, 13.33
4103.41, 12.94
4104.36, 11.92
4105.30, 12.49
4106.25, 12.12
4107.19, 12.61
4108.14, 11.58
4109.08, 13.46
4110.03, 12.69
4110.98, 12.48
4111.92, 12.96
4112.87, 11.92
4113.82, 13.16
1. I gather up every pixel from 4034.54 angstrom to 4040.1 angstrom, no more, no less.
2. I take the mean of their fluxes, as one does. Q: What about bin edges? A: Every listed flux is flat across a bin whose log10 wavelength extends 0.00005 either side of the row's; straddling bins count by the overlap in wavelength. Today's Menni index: 11.4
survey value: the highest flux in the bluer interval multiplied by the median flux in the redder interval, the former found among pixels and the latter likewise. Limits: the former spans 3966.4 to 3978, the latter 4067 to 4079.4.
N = 156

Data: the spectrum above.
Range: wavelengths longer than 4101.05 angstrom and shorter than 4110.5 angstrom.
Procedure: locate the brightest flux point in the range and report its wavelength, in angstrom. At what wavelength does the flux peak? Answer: 4101.52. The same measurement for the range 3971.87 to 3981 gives 3980.57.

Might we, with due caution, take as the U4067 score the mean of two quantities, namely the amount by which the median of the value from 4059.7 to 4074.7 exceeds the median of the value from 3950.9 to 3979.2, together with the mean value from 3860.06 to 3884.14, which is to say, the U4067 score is 6.89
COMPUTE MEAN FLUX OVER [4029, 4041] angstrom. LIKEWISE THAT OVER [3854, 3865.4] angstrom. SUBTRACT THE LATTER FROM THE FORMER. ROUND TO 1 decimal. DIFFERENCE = -2.9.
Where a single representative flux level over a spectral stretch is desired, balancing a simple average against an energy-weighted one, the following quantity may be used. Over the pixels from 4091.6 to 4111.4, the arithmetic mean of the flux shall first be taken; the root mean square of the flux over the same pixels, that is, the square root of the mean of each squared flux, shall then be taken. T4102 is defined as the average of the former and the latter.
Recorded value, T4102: 12.8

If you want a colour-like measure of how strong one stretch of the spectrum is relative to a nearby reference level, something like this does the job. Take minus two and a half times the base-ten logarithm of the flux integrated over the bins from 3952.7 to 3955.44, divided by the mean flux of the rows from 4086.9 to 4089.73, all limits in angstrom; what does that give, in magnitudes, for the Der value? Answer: -1.18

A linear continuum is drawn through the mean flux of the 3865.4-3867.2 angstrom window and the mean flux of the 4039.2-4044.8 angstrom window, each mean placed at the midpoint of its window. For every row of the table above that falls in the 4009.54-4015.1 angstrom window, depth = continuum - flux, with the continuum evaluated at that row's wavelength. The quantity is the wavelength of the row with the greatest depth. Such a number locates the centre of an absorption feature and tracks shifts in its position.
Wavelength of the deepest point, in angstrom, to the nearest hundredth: 4011.85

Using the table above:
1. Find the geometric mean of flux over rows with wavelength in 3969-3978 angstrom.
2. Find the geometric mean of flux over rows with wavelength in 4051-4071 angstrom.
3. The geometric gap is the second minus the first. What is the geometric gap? -0.4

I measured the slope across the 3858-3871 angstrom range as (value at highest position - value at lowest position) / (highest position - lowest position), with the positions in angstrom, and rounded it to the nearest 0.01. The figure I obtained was 0.12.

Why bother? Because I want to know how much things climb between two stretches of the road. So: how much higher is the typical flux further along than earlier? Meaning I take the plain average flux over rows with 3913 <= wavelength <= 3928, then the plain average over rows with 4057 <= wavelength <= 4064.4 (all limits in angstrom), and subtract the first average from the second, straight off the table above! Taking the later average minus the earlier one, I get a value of -1.0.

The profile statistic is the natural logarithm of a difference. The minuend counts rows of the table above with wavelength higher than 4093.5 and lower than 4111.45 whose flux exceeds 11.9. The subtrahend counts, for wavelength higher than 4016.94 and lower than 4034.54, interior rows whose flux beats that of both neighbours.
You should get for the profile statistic 2.40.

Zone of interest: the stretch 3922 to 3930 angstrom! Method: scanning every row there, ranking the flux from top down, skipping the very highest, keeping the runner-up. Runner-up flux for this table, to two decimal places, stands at 12.90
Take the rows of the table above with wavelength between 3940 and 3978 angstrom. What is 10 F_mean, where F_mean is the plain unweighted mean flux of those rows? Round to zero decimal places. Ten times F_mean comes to 126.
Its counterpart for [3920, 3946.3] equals 123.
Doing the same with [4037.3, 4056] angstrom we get 116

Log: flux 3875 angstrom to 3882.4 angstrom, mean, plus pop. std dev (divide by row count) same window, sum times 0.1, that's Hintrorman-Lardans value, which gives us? 1.48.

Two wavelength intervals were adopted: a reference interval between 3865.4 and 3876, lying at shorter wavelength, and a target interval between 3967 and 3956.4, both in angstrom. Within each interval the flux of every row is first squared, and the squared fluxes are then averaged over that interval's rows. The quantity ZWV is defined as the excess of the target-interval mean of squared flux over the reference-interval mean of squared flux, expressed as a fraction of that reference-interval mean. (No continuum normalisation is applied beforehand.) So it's -0.25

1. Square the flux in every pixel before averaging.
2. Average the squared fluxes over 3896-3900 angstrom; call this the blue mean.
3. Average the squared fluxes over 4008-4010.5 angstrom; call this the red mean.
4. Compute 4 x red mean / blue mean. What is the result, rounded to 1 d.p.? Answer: 3.4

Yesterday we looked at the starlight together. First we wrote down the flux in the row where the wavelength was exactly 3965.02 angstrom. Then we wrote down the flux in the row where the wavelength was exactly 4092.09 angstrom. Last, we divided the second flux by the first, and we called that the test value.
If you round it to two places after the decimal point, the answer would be 0.99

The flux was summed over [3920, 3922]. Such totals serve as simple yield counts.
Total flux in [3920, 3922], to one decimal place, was 24.7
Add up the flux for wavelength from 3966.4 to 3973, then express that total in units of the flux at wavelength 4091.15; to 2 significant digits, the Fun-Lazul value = 6.9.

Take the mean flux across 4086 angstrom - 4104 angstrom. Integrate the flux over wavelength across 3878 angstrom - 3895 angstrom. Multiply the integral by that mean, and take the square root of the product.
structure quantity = 54.9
